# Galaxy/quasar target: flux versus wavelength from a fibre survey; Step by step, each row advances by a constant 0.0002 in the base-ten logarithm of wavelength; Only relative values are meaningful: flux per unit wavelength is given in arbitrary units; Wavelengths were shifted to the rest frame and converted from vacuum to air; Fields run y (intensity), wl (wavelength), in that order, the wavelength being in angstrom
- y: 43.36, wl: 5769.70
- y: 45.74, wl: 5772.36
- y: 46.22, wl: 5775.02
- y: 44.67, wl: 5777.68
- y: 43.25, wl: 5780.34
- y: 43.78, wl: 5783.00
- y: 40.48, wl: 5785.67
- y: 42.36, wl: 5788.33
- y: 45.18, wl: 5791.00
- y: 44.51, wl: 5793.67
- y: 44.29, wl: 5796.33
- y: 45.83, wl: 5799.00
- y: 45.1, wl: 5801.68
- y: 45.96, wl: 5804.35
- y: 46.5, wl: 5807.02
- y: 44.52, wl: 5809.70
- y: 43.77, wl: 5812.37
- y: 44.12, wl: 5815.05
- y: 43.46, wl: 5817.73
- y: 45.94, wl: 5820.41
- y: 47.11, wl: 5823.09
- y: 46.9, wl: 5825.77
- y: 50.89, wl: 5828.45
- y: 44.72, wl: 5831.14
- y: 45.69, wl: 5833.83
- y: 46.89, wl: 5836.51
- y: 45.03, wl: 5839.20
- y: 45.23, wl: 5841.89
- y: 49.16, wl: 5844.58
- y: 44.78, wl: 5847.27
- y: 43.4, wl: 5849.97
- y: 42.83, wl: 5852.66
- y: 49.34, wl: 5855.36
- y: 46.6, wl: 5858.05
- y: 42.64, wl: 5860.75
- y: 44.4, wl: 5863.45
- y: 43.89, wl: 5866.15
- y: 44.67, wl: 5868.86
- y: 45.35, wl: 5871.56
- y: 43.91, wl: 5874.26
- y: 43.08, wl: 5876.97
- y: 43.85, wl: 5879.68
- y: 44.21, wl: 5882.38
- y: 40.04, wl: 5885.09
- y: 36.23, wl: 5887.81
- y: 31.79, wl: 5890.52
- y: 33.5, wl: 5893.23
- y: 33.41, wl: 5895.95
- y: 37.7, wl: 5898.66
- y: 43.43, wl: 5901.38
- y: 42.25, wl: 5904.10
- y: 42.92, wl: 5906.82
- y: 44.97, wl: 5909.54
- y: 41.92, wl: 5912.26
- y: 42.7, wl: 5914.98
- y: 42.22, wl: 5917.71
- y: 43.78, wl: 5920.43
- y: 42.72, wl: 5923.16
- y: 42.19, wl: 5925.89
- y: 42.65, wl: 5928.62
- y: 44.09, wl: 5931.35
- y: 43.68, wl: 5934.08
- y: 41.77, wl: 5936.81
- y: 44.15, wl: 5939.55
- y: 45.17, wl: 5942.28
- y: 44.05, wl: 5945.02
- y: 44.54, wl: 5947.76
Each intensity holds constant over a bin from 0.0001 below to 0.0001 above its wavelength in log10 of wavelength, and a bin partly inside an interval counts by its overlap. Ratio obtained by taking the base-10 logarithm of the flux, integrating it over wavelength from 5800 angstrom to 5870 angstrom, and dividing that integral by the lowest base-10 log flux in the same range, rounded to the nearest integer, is 71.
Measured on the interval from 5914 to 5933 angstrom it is 19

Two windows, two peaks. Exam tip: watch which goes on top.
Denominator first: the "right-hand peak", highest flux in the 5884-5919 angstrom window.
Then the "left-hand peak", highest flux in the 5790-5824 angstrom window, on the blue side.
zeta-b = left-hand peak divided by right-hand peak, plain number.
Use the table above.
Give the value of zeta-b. 1.05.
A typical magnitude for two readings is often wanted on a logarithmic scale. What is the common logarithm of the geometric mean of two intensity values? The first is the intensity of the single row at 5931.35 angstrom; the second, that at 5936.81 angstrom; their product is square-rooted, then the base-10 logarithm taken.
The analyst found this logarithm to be 1.63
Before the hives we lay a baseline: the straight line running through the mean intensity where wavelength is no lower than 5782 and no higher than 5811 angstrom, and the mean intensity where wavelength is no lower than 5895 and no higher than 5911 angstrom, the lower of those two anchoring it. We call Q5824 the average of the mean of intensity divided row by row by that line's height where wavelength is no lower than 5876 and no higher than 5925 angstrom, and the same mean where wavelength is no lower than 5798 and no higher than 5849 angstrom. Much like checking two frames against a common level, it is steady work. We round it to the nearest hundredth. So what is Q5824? 1.02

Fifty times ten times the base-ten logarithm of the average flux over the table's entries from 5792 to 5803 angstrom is 826.3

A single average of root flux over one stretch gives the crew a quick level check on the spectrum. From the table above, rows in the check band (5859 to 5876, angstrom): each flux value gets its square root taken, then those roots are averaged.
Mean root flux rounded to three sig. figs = 6.64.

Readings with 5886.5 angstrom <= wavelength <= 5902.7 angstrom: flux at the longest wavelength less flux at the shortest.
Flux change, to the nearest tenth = 7.2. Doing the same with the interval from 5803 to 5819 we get -2.5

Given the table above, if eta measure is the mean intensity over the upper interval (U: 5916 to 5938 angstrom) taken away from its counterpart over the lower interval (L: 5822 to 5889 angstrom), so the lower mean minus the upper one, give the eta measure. 1.9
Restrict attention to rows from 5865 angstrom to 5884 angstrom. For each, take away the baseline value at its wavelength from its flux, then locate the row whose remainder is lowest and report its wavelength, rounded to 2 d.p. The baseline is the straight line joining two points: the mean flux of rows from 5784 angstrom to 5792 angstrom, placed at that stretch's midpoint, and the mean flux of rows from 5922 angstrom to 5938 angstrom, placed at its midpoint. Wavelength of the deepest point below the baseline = 5876.97 angstrom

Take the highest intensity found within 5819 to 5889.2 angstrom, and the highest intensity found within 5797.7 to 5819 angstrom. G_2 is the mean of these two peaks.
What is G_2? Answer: 48.7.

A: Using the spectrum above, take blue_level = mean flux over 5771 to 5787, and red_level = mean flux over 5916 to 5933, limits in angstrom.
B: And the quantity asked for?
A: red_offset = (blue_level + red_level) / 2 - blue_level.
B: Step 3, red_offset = -0.5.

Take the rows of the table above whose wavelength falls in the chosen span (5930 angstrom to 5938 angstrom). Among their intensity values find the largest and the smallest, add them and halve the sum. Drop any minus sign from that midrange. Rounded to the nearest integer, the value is 43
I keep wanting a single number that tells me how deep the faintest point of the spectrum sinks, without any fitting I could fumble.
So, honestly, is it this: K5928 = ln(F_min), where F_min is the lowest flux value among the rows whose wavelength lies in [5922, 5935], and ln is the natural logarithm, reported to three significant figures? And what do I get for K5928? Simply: 3.74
